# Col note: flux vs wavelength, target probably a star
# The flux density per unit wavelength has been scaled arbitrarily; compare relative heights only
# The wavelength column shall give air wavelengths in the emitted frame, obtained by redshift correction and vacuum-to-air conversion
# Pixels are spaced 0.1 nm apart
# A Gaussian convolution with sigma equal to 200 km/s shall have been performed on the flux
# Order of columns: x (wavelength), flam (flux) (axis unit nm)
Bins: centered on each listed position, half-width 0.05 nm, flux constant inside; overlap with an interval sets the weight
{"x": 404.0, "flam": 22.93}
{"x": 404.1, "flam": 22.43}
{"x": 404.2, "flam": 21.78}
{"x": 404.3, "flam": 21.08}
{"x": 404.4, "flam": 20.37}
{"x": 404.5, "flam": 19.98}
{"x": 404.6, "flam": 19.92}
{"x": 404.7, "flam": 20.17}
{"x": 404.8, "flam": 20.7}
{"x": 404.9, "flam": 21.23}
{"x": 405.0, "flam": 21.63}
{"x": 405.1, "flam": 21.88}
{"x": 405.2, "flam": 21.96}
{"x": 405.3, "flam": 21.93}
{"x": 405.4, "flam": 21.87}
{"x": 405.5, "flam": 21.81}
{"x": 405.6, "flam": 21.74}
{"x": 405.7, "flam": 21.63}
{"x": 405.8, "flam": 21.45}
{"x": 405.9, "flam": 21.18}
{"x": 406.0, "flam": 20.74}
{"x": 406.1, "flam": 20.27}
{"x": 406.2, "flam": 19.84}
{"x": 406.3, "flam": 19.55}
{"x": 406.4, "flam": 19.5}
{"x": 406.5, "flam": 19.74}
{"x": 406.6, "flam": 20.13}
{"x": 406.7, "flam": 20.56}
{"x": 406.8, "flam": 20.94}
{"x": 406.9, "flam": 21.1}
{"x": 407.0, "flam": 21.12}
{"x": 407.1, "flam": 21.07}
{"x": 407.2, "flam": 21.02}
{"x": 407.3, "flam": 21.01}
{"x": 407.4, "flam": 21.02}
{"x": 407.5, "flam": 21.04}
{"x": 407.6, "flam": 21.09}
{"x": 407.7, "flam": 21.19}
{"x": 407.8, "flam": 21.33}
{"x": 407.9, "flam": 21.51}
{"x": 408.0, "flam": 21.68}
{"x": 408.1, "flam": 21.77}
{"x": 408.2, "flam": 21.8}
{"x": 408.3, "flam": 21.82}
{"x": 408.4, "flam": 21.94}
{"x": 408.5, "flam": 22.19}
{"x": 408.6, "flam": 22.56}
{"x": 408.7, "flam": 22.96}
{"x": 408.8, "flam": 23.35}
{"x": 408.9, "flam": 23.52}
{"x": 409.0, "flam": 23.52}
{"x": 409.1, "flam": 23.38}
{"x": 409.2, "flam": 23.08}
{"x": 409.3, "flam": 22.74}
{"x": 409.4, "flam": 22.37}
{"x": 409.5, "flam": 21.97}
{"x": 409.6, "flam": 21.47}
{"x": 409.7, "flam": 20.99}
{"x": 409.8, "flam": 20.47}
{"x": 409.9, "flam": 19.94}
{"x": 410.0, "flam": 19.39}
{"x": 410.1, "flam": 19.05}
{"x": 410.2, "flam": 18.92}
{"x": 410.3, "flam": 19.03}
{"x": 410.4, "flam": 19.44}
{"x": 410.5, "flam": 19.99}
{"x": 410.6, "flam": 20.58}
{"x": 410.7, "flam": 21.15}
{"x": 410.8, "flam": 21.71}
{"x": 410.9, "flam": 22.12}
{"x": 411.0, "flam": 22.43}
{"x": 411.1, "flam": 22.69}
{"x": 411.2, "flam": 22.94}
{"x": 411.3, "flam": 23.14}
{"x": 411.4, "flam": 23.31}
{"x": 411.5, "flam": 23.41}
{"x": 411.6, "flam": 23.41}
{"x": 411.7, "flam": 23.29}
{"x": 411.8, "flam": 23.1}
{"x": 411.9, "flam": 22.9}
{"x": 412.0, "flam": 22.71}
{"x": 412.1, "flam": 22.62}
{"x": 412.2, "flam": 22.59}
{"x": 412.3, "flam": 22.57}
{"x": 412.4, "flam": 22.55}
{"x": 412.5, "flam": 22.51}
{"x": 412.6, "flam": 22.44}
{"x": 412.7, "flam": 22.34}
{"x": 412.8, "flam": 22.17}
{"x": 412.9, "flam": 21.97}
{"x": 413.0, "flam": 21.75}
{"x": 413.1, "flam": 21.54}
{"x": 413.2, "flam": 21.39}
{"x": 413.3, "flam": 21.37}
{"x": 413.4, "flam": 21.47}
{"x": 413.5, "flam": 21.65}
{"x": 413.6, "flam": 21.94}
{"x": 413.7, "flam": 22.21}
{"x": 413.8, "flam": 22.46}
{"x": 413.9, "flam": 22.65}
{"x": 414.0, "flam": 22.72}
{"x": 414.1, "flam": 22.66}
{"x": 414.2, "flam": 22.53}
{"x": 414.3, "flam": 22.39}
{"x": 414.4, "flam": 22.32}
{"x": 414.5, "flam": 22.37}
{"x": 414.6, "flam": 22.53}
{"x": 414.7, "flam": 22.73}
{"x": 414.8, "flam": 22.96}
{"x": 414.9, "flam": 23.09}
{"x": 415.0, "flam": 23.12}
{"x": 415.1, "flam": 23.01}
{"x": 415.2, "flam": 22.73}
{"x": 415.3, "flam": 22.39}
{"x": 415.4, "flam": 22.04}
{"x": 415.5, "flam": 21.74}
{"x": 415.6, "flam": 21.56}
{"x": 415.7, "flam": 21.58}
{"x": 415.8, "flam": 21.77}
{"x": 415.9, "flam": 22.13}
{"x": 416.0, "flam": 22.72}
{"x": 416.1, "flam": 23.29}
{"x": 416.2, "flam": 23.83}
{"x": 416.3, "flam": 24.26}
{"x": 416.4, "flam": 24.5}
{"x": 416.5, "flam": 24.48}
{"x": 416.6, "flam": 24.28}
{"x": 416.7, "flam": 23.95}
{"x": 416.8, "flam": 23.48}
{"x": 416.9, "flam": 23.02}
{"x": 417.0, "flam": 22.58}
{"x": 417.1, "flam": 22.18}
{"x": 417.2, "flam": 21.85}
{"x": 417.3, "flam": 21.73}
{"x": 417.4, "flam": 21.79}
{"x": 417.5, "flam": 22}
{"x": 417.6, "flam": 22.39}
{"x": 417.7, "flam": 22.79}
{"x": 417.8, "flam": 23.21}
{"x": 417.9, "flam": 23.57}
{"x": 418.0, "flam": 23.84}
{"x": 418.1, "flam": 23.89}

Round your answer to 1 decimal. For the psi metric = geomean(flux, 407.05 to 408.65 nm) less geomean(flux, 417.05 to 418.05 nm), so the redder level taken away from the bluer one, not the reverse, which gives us -1.0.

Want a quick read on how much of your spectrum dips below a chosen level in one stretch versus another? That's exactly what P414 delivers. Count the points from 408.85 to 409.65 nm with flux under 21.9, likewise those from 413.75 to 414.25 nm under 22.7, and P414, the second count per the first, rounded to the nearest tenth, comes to 4.0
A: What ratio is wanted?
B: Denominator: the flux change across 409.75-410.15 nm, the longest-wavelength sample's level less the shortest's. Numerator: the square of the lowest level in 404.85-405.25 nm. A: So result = -317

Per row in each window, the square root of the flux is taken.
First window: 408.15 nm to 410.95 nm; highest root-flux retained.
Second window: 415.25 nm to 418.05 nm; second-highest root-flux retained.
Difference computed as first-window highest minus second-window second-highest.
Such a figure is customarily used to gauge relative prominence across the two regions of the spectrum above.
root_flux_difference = -0.10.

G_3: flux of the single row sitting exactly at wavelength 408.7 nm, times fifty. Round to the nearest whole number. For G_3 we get 1148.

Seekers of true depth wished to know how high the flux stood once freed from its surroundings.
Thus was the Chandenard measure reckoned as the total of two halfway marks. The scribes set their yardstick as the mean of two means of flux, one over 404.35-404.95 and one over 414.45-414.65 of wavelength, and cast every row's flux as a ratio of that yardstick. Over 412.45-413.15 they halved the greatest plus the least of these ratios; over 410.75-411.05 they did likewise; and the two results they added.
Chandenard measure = 2.058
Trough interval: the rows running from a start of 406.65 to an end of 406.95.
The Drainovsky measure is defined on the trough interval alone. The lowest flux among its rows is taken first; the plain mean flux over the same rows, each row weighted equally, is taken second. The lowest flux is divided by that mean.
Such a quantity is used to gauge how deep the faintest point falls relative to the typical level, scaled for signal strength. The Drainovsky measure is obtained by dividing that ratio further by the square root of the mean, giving 0.216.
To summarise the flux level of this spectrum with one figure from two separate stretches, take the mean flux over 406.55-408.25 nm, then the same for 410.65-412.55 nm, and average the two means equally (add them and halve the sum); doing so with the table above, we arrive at 21.9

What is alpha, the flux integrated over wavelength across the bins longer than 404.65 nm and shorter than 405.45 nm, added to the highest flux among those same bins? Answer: 39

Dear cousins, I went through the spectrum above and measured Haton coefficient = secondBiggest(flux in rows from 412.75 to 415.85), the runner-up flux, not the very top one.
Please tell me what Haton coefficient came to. 23.09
